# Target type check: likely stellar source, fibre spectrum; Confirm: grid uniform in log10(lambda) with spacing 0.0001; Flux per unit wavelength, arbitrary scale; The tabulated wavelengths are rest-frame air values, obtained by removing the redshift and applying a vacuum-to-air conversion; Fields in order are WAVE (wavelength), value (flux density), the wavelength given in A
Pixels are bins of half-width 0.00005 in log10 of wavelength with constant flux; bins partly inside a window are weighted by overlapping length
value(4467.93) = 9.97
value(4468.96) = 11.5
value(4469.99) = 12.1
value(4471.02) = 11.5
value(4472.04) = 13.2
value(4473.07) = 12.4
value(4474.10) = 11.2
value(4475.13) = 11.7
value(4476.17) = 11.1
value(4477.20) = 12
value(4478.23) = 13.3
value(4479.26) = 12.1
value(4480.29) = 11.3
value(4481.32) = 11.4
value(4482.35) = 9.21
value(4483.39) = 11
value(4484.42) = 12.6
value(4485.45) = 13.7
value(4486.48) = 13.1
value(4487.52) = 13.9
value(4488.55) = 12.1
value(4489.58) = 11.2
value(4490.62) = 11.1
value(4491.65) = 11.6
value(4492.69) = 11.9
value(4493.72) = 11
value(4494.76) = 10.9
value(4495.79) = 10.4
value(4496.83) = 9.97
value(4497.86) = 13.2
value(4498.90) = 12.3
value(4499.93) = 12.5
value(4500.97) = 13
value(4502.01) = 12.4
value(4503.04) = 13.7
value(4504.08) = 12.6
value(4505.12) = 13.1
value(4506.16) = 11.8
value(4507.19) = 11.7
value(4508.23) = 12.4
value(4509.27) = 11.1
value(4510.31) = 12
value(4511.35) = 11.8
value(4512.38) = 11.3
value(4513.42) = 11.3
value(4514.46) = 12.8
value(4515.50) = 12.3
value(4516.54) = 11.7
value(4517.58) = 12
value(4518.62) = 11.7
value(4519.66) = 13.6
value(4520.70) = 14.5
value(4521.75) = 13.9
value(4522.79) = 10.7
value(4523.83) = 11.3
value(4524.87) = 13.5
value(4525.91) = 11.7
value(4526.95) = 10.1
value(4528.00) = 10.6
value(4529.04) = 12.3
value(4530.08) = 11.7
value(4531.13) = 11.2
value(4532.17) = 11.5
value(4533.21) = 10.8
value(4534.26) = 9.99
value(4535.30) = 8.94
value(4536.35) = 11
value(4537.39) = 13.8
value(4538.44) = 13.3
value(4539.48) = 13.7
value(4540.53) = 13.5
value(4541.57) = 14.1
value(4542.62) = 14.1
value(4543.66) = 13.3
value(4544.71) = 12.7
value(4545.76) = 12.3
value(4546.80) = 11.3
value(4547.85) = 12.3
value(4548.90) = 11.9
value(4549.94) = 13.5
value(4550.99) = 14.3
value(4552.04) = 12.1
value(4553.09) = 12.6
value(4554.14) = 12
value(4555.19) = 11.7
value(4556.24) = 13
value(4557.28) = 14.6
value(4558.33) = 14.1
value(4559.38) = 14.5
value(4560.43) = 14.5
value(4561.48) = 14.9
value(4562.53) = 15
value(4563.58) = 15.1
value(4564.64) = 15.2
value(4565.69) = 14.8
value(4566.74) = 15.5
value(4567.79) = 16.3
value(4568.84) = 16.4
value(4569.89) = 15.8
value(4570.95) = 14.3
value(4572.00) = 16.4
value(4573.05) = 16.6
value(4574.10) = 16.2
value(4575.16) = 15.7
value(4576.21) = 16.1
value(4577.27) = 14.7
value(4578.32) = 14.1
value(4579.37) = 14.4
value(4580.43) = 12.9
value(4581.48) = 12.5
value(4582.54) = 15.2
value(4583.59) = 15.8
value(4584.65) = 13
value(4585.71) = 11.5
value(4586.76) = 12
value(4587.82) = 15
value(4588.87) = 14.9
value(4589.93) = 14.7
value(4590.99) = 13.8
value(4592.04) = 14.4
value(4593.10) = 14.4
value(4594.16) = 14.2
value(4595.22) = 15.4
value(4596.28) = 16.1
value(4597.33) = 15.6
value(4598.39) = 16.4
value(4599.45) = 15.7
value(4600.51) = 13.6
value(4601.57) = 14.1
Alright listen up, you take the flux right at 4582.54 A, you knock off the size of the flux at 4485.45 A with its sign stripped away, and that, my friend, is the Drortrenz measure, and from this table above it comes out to 1.5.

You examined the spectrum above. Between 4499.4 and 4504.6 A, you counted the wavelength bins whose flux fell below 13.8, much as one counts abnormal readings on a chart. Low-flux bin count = 5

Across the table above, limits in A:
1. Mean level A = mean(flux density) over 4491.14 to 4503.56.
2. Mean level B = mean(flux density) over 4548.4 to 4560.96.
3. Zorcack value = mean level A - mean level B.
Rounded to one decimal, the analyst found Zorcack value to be -1.3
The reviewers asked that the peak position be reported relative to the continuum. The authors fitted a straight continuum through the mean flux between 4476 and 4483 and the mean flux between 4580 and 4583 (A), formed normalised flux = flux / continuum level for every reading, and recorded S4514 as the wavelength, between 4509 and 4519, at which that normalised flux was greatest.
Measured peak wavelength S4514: 4514.46 A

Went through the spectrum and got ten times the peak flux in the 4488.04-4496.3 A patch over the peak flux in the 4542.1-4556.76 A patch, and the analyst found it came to 8.5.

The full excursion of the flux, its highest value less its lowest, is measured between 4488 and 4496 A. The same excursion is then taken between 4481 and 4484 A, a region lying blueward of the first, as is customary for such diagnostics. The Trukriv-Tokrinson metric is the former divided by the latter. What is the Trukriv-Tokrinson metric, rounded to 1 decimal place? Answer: 0.8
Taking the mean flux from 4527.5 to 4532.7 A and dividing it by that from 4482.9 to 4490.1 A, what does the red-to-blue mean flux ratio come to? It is 0.92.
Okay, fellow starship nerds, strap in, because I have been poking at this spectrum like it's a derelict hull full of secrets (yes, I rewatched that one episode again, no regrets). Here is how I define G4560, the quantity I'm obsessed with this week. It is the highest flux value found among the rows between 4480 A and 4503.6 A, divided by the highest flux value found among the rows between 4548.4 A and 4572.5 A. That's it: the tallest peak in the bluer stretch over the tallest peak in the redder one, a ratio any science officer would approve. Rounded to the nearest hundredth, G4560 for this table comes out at 0.85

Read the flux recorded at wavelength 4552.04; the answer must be 12.1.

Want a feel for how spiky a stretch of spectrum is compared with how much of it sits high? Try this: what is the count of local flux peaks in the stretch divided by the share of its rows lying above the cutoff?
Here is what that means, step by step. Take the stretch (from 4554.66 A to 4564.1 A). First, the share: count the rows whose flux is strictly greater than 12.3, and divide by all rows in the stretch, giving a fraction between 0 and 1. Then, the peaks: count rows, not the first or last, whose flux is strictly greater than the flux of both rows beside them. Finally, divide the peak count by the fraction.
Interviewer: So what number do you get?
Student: 1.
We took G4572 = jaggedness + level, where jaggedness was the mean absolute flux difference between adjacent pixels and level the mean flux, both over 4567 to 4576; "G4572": 16.7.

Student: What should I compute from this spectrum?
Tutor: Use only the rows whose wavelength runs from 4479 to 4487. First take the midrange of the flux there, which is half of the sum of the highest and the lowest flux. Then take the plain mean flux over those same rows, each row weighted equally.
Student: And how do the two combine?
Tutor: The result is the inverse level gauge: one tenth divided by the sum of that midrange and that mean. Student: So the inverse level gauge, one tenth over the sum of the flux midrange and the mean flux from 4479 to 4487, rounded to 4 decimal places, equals 0.0043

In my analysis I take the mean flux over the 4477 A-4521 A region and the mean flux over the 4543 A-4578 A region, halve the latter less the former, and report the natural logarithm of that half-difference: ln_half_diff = 0.1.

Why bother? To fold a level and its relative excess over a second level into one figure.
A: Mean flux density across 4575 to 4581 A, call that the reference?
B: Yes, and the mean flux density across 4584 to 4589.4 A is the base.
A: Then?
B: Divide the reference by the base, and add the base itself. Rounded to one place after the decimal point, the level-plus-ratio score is 14.4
